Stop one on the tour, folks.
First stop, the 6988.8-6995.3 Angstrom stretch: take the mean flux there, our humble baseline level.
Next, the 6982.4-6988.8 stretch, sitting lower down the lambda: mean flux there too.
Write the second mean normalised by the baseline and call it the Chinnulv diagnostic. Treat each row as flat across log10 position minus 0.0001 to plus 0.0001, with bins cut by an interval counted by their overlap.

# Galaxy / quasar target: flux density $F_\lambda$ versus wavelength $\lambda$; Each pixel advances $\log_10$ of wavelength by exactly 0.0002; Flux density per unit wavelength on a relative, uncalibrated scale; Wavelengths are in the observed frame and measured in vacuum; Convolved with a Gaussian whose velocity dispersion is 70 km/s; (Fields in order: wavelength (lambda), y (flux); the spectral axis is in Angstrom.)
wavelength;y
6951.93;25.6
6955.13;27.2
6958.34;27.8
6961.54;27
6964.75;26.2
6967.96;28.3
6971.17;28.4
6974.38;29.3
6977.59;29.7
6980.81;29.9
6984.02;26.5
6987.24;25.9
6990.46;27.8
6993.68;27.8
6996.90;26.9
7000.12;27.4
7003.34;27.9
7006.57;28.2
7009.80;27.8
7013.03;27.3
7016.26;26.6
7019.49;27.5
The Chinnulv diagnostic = 0.94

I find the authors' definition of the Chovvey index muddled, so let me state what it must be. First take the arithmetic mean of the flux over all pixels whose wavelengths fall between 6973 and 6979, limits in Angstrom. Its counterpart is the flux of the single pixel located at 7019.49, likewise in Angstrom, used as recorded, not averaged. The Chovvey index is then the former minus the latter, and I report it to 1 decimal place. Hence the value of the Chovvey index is 2.0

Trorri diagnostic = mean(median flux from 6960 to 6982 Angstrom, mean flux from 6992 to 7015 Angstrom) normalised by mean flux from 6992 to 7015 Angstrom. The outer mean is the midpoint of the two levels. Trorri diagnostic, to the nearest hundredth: 1.01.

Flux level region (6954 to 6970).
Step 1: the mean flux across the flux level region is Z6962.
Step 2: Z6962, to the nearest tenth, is 27.3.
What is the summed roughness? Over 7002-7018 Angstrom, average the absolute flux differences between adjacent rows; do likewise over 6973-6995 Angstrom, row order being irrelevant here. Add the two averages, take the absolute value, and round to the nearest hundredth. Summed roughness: 1.56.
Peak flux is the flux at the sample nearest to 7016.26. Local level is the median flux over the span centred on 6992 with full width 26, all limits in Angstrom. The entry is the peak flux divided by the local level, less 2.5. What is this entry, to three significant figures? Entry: -1.54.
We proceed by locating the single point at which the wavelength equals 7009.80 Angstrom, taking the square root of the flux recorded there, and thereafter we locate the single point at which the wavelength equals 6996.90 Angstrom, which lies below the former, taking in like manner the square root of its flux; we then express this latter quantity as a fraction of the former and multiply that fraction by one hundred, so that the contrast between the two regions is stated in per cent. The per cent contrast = 98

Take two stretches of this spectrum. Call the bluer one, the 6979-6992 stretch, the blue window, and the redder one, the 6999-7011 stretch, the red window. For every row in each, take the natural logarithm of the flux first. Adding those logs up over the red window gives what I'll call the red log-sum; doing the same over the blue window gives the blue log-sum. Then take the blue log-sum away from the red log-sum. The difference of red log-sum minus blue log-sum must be 0.049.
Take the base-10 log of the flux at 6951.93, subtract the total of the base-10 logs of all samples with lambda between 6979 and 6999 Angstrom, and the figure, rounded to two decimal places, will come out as -7.22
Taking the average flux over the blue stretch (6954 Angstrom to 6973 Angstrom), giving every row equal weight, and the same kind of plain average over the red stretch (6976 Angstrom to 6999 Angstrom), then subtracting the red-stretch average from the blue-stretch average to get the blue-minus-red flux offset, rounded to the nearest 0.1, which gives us -0.3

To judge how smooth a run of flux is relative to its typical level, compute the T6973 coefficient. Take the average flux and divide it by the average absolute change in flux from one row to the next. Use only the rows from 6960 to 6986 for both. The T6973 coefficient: 25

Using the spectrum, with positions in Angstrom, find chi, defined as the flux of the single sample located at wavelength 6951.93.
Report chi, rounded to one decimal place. 25.6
